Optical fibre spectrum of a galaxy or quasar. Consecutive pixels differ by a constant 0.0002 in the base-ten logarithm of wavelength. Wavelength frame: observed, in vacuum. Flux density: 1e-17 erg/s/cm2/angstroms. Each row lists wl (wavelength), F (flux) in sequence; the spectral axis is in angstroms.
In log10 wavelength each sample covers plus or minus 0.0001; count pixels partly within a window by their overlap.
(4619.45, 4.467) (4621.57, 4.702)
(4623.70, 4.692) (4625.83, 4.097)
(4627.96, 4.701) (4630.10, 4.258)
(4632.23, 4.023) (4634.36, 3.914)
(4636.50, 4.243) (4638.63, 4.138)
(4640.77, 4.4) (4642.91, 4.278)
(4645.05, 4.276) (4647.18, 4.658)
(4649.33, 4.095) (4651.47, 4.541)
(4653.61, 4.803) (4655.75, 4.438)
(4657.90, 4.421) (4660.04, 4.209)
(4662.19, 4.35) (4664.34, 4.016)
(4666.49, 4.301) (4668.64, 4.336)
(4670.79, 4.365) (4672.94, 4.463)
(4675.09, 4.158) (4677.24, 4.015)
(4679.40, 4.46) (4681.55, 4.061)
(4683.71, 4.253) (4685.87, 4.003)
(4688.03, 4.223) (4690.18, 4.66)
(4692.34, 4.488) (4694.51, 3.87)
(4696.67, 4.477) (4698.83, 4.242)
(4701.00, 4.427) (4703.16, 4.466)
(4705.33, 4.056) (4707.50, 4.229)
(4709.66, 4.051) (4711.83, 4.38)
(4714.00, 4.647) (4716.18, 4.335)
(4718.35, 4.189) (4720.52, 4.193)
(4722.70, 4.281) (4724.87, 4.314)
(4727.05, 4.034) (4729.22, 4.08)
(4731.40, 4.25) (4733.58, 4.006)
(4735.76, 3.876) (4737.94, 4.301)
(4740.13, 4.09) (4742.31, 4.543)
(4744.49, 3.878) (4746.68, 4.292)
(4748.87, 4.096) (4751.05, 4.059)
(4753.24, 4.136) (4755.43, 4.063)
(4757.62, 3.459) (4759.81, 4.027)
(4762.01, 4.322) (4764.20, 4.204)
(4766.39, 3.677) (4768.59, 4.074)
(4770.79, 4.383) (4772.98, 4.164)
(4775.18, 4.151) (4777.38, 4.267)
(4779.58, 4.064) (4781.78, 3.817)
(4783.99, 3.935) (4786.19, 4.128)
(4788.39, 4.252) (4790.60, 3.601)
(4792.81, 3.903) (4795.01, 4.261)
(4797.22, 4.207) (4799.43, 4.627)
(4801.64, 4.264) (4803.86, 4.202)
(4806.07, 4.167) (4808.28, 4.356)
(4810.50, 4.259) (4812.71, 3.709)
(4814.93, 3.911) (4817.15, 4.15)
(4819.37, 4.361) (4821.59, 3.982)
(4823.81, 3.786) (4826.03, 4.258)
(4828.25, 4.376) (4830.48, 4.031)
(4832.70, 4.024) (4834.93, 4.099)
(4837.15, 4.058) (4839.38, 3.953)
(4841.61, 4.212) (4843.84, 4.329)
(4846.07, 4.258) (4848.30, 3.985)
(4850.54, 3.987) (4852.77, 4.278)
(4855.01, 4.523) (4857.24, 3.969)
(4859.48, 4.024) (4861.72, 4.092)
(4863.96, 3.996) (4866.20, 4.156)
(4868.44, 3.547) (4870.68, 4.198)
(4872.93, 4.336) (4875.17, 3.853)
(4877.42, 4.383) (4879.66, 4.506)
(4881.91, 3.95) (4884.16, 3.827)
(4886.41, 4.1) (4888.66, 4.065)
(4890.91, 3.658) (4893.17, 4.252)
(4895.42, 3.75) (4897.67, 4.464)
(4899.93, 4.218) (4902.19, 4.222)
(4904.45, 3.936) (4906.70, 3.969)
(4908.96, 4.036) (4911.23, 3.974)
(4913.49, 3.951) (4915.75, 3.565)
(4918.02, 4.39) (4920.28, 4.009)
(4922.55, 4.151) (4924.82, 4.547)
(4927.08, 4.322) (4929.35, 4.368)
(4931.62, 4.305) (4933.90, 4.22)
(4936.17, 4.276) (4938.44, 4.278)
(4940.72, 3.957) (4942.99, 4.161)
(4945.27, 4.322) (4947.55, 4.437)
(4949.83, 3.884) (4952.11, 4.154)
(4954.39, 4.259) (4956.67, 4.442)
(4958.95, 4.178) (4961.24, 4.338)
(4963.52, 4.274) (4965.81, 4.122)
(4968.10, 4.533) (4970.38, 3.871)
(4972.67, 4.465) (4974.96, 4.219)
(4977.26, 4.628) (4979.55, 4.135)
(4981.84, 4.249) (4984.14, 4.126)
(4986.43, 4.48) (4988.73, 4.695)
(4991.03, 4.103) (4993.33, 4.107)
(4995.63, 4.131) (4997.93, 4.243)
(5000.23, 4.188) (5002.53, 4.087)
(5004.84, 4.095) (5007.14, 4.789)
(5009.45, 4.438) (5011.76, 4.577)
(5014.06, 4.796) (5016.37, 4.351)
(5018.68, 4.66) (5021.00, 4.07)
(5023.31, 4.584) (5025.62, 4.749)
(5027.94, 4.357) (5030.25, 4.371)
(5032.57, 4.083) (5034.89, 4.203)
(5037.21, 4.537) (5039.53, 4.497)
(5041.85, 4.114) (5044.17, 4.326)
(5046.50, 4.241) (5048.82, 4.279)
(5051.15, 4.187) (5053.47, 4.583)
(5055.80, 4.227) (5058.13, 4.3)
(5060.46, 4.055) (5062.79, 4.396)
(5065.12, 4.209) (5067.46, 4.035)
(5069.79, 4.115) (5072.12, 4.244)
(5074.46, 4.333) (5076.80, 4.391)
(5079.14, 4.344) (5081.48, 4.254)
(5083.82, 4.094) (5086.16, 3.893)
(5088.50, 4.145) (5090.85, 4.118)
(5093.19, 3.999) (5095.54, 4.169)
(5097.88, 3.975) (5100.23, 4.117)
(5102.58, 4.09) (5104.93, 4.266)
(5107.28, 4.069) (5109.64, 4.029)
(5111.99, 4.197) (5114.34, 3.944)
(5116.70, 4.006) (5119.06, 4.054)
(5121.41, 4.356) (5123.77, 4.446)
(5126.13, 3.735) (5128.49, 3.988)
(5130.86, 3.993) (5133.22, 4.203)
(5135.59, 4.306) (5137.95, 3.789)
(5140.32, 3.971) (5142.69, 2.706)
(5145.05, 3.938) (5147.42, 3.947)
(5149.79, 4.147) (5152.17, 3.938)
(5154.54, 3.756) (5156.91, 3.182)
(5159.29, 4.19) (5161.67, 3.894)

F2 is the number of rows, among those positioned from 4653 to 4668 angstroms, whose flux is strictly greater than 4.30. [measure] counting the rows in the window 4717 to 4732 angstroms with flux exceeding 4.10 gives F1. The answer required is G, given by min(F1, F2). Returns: 5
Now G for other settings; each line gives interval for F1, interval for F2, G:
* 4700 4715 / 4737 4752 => 2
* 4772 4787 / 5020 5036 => 4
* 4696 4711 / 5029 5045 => 4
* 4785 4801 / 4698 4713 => 3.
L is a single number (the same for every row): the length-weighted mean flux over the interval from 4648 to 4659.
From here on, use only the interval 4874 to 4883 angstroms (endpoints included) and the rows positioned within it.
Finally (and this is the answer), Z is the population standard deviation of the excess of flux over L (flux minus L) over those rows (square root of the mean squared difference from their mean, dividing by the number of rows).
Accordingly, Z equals 0.277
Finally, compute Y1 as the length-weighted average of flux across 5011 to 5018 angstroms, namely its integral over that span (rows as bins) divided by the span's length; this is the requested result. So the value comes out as 4.59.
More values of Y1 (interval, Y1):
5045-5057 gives 4.30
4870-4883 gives 4.20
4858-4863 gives 4.05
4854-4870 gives 4.05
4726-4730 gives 4.06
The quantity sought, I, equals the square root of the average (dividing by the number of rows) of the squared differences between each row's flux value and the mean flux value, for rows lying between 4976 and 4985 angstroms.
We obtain 0.20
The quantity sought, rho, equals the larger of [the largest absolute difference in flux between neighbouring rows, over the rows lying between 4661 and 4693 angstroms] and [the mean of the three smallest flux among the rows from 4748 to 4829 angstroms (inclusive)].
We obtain 3.58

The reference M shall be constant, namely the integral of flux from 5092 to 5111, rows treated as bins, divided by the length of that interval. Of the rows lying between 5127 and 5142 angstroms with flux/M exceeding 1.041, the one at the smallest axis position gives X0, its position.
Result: 5135.59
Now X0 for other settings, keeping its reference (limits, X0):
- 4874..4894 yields 4877.42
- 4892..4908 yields 4897.67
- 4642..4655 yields 4642.91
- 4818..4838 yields 4819.37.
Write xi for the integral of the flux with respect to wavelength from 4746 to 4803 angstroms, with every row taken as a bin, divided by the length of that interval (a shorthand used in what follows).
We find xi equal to 4.09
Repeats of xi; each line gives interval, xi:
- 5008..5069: 4.35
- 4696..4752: 4.22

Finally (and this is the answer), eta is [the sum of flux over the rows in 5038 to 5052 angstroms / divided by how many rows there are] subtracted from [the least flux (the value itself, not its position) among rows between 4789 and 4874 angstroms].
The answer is -0.73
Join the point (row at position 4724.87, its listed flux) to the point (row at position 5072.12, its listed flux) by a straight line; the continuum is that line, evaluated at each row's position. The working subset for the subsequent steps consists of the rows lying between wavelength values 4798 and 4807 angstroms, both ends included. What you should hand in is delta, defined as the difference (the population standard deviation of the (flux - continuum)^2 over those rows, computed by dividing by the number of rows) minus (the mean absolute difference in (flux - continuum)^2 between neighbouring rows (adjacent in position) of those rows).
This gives 0.002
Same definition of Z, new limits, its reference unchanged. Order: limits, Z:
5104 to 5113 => 0.096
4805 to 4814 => 0.248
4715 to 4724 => 0.062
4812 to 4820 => 0.246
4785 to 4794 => 0.248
